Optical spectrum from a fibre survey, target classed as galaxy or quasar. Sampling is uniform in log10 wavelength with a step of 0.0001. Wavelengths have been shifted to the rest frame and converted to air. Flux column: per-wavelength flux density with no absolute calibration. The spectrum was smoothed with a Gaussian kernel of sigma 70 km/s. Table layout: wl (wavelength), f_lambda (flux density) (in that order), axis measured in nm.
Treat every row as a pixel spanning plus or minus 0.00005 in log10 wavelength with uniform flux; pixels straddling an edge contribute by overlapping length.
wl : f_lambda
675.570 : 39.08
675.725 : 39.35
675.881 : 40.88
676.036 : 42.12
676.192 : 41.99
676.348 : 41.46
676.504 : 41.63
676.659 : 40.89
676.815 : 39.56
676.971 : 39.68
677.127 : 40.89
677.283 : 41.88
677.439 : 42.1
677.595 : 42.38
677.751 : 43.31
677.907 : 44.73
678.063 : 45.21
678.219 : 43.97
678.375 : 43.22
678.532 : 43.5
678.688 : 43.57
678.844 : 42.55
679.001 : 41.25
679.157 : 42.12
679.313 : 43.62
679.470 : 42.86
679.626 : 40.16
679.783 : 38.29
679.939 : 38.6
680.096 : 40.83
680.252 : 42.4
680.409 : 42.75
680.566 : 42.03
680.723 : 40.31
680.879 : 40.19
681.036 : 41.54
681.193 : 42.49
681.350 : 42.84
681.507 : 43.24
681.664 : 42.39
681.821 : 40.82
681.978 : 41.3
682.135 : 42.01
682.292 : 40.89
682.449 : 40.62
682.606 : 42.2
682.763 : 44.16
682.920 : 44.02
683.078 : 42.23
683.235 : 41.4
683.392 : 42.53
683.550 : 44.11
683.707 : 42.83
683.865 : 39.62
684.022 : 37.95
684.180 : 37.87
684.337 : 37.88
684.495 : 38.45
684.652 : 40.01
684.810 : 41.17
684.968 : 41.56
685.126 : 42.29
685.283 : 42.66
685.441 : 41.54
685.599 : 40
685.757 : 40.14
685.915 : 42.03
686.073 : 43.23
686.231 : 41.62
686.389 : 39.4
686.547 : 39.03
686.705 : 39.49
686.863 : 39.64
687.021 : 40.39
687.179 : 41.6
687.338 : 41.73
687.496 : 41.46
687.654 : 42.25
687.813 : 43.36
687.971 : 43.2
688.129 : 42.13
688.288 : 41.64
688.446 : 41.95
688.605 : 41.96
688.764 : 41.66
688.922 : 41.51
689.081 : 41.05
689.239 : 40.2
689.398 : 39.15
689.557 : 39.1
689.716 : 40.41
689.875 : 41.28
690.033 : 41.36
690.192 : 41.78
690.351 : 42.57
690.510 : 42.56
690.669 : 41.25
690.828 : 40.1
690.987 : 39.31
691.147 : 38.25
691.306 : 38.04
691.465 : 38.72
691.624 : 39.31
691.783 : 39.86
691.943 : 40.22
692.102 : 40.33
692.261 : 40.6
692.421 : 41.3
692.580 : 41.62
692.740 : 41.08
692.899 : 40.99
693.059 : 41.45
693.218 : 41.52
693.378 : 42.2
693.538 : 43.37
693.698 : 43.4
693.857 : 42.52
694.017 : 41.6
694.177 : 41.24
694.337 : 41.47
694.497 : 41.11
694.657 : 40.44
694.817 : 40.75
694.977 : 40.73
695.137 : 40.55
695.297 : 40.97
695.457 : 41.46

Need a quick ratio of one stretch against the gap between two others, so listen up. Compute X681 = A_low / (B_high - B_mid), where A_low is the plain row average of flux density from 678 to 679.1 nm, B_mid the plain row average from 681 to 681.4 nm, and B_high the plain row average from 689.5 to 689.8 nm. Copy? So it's -17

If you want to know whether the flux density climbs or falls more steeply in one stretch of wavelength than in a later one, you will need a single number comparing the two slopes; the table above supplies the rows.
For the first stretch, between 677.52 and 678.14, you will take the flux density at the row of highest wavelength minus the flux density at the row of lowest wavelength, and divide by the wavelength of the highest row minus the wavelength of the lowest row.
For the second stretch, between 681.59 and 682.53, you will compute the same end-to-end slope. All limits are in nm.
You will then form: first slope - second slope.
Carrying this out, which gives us 8.3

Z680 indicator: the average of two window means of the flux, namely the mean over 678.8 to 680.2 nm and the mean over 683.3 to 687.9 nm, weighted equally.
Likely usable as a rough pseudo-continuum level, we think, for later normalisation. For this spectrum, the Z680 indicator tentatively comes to 41.02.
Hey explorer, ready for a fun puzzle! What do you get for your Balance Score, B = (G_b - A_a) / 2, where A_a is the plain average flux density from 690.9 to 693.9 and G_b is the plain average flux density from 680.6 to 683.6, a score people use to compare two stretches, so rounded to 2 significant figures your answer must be 0.66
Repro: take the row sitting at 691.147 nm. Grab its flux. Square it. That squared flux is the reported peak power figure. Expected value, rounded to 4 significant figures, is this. 1463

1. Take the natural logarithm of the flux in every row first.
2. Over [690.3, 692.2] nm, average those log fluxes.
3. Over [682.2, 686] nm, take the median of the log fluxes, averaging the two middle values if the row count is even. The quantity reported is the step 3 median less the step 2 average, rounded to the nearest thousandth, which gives 0.036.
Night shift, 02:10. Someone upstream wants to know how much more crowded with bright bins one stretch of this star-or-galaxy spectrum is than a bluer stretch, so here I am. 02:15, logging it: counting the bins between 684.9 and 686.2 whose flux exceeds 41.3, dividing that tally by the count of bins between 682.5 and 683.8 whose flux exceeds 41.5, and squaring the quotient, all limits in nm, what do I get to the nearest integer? 1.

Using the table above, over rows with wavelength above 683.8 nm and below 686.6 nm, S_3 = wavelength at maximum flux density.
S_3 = 686.073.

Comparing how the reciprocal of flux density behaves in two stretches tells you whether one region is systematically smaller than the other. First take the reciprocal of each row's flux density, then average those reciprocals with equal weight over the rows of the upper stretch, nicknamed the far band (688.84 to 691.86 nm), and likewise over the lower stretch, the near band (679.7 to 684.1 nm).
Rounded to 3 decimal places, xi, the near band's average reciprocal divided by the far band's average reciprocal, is 0.969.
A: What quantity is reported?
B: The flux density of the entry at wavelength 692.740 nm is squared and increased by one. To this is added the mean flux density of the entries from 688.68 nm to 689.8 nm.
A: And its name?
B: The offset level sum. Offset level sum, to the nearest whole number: 1729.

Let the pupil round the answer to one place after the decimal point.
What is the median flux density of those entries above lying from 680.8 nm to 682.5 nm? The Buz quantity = 41.5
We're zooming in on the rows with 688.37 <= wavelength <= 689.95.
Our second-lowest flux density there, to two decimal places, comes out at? 39.15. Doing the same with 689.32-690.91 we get 39.15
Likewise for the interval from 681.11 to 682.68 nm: 40.82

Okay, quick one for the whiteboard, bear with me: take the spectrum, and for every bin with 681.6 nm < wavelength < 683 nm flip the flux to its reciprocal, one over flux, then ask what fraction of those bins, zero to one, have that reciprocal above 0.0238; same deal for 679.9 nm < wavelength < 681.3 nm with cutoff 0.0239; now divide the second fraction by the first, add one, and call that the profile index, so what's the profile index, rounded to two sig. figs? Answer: 2.0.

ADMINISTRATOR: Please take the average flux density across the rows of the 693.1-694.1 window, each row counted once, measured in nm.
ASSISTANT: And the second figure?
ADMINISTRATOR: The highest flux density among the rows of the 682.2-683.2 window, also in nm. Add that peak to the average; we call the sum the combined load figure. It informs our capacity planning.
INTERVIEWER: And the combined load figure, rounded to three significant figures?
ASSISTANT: 86.6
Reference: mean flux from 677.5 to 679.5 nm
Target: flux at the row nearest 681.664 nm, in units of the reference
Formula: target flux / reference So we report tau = 0.980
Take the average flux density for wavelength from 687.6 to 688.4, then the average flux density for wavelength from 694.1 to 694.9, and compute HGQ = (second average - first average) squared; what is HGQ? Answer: 2.3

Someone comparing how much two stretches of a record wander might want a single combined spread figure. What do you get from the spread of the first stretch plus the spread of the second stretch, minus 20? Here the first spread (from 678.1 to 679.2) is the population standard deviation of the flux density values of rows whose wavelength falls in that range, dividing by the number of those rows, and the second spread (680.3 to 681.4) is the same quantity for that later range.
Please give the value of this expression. -18.1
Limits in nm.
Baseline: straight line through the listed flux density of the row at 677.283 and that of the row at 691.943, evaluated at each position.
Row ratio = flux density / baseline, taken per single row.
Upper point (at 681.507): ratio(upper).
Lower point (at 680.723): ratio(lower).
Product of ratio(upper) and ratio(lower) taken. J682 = 1.01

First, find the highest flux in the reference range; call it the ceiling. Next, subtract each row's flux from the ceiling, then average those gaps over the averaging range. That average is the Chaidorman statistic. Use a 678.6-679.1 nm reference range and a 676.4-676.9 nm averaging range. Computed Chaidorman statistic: 2.9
